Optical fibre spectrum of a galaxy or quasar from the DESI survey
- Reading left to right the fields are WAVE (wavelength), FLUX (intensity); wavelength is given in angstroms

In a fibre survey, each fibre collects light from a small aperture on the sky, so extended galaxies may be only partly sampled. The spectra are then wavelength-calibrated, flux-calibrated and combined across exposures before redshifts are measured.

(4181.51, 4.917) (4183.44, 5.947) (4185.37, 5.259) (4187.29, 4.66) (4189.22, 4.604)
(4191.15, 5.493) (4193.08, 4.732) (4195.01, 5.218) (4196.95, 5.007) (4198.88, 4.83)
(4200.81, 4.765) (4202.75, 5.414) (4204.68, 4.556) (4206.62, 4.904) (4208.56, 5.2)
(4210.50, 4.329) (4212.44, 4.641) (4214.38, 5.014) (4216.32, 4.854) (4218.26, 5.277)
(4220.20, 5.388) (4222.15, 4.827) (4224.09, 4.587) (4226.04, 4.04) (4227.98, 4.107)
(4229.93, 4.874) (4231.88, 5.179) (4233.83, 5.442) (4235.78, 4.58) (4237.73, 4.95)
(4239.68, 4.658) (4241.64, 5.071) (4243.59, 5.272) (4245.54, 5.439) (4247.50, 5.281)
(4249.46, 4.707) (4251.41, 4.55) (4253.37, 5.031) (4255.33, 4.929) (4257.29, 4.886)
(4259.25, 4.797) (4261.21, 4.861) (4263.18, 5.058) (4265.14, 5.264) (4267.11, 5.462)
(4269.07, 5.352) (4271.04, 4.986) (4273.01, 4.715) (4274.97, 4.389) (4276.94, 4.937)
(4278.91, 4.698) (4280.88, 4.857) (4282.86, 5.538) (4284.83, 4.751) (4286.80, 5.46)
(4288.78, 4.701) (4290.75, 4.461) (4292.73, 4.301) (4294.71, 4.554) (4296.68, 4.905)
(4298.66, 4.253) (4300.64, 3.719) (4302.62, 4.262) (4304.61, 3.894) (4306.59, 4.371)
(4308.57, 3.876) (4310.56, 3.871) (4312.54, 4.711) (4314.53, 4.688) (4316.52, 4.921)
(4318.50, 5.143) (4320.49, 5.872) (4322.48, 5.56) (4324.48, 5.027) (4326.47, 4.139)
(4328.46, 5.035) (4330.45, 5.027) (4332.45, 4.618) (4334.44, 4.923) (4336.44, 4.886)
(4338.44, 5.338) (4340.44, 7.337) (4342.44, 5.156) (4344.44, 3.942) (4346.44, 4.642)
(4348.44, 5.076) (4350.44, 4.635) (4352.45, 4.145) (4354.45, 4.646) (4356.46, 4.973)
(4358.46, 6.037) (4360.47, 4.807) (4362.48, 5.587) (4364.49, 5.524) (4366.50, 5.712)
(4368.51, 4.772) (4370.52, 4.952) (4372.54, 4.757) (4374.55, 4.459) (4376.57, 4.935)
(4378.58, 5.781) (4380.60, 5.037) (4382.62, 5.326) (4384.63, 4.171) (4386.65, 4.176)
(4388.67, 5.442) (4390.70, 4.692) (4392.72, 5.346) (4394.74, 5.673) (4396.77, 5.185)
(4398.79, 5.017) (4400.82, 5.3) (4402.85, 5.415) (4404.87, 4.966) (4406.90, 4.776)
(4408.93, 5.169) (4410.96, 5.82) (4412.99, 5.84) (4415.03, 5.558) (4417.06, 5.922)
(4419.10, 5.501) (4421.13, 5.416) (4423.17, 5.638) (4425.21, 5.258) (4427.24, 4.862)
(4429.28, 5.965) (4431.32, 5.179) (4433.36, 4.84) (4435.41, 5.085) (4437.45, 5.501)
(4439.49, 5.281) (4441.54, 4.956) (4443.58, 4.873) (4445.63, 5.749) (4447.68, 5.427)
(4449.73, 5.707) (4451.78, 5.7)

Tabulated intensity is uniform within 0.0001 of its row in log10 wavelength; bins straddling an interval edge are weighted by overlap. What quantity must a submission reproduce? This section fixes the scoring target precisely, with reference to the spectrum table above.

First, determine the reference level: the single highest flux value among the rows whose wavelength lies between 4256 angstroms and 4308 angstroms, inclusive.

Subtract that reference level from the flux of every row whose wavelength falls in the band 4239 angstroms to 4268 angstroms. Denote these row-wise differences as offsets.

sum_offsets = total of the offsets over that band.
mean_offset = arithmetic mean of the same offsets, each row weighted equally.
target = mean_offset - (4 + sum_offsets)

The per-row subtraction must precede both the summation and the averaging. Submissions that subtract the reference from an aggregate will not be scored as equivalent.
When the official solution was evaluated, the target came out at 3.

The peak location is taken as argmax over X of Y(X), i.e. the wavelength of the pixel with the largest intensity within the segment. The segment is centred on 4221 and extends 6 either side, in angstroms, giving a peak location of 4220.20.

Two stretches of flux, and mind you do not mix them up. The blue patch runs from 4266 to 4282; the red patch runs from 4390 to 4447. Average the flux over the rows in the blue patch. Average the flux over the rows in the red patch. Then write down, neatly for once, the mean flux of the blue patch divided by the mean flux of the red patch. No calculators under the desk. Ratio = 0.927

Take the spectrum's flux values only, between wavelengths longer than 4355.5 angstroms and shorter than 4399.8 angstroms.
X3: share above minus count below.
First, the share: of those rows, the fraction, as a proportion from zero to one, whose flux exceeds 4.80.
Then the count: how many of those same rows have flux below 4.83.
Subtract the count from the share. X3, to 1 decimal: -6.3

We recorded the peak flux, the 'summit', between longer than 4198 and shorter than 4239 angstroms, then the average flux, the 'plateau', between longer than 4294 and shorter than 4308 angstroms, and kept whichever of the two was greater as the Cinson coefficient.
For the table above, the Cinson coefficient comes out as 5.44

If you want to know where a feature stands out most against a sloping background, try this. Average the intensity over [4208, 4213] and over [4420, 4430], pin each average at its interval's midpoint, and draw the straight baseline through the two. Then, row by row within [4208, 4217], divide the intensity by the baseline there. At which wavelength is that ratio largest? 4208.56 angstroms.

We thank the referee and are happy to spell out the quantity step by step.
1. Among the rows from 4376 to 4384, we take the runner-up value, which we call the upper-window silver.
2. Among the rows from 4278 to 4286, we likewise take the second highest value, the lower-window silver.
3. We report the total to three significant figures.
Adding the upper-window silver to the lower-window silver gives 10.2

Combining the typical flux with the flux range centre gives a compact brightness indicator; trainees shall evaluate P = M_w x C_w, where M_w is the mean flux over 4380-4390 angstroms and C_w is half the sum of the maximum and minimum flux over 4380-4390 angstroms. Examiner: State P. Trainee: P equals 23.2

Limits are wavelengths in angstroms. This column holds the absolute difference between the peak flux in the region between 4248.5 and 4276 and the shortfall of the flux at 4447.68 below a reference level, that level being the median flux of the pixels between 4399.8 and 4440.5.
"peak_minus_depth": 5.53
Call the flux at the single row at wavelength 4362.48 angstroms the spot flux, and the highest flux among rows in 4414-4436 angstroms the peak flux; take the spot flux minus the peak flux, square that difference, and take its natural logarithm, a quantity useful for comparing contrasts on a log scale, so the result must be -1.9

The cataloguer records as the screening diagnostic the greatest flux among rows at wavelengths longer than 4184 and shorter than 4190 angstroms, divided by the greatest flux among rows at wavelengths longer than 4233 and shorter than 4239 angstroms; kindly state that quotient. 0.97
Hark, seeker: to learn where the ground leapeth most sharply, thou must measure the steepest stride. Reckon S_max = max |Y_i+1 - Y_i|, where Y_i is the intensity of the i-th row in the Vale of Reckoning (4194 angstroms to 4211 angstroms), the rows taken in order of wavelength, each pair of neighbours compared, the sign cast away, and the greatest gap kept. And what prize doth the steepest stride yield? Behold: 0.87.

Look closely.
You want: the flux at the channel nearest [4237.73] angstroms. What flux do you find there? 4.95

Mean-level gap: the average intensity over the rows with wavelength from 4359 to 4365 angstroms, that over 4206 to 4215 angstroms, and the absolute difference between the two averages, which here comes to 0.5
